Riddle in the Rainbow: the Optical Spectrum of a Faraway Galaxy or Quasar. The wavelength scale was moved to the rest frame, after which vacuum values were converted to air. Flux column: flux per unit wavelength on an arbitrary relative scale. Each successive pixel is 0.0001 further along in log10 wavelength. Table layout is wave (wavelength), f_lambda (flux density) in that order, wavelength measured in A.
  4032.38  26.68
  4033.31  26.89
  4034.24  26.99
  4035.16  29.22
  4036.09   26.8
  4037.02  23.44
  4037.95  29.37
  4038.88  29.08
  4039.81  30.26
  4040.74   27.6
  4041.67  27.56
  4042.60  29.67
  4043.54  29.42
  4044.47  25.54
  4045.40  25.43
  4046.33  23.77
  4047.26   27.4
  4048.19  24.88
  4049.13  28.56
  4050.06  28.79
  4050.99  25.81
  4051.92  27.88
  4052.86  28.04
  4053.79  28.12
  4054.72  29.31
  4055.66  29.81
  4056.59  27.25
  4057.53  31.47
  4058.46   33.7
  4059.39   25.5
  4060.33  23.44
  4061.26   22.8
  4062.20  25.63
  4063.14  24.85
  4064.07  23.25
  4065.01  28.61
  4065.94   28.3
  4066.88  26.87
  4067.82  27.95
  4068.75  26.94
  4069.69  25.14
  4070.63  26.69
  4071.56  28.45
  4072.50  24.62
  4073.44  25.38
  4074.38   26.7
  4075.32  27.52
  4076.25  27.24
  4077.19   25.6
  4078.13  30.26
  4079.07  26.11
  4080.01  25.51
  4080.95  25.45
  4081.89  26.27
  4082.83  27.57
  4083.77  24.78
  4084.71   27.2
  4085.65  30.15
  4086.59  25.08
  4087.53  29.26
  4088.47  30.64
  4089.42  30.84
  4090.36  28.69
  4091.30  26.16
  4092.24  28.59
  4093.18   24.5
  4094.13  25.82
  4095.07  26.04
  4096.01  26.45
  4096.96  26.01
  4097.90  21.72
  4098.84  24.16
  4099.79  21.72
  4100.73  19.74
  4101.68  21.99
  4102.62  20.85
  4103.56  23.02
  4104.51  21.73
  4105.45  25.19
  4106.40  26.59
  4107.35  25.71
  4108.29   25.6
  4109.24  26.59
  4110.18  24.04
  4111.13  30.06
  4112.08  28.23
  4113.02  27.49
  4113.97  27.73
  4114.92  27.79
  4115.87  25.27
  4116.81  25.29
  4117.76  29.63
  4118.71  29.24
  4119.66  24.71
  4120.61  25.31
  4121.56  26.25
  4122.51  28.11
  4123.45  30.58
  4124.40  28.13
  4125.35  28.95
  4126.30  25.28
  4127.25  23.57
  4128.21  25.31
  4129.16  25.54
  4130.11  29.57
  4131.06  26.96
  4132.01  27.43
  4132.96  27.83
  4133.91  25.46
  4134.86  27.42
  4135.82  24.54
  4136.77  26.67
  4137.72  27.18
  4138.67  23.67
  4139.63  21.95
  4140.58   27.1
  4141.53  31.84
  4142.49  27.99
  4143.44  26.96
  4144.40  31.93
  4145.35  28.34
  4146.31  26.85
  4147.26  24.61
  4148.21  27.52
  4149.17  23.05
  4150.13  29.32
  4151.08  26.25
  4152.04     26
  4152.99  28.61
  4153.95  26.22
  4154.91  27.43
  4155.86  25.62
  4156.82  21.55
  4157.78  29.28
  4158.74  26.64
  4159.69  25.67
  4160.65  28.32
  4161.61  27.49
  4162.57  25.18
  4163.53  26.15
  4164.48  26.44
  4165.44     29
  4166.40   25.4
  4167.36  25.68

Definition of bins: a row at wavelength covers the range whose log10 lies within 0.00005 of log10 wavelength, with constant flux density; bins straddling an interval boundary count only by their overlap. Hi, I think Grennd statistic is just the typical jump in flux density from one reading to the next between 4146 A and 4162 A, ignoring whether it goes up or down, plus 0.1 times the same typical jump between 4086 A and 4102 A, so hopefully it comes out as 3.09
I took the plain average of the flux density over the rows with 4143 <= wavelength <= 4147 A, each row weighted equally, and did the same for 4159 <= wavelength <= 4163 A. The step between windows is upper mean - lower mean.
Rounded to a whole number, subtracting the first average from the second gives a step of -2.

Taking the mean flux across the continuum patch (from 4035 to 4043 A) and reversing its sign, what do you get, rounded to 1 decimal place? -28.1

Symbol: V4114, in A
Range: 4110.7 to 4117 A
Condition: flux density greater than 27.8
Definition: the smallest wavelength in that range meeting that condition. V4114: 4111.13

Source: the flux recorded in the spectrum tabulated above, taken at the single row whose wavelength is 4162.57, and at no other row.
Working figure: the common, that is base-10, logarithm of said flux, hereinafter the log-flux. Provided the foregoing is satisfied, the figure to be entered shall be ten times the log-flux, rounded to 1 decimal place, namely 14.0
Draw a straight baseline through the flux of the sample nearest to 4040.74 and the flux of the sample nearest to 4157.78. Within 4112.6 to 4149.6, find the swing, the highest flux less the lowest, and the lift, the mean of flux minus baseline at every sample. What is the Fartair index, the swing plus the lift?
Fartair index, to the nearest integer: 8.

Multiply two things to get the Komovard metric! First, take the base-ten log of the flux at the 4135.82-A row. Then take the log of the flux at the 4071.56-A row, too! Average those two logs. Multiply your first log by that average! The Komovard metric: 1.98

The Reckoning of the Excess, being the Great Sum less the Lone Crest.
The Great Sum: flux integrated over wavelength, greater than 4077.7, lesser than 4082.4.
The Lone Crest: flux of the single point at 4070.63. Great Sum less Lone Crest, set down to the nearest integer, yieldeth 99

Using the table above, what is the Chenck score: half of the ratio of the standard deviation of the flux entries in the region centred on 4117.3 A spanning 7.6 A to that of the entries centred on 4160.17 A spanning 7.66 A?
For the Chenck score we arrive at 0.42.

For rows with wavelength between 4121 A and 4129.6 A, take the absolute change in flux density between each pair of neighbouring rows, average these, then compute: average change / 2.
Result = 0.93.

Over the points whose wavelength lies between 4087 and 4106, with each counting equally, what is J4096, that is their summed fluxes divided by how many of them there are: 25.2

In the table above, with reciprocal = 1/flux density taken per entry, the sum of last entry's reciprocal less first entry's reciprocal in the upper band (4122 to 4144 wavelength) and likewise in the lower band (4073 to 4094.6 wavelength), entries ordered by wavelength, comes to 0.001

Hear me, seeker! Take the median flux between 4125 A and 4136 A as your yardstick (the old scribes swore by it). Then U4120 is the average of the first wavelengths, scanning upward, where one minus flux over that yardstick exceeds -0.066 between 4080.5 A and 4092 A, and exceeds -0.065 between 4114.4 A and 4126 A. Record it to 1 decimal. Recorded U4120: 4097.9 A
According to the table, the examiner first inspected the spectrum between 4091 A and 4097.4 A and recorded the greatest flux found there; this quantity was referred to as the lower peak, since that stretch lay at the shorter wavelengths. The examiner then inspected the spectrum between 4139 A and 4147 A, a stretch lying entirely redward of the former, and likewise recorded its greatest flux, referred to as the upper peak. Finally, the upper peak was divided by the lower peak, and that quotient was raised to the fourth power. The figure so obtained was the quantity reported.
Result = 1.6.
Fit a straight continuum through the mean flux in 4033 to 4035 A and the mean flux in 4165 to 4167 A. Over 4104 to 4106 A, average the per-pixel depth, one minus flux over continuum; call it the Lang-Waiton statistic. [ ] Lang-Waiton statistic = 0.13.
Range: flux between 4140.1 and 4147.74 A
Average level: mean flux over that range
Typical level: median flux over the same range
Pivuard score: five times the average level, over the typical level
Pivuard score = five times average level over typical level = 5.12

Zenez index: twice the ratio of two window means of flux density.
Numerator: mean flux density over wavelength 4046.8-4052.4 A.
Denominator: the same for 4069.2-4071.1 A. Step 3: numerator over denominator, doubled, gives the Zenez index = 2.10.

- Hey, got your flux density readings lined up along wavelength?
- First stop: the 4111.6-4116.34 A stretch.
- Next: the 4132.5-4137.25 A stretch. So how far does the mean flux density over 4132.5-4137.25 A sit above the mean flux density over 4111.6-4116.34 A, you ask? -0.9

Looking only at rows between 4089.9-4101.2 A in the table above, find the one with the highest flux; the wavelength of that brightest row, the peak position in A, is 4090.36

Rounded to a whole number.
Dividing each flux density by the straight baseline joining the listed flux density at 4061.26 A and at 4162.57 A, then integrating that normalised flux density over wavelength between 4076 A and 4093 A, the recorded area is 20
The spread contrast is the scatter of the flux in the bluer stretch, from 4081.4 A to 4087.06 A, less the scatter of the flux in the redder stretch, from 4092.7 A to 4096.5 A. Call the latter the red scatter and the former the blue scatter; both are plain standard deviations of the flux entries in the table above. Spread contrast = 1.1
